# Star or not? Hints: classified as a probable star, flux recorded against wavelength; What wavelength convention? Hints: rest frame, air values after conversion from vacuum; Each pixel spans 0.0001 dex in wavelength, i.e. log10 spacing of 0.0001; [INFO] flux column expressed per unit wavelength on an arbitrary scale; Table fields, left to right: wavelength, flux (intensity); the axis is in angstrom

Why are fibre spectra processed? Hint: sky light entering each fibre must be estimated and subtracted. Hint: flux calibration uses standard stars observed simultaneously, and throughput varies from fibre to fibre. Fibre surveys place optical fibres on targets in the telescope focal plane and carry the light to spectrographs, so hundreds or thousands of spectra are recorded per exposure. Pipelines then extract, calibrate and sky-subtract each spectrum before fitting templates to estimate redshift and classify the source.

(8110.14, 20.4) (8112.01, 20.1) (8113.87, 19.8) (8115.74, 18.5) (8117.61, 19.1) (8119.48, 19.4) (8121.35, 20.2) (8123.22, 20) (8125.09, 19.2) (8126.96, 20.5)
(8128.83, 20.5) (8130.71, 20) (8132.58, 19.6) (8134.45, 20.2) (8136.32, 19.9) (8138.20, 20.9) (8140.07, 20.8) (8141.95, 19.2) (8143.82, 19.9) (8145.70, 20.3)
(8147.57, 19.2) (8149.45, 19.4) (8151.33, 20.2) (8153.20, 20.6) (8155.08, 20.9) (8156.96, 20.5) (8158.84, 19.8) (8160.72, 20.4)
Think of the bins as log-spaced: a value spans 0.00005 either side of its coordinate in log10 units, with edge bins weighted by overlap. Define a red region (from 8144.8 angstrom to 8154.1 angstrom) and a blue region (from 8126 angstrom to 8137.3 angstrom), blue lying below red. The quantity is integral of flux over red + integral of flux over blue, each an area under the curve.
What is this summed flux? 413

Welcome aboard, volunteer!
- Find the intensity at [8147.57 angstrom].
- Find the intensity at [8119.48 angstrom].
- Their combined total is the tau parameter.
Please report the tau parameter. 38.6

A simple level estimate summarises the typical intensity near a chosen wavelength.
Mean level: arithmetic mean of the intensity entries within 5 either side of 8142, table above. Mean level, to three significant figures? 20.2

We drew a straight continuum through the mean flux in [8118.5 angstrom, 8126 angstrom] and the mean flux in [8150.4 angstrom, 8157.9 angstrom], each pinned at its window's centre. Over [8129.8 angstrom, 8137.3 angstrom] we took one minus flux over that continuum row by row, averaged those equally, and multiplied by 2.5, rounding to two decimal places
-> 0.01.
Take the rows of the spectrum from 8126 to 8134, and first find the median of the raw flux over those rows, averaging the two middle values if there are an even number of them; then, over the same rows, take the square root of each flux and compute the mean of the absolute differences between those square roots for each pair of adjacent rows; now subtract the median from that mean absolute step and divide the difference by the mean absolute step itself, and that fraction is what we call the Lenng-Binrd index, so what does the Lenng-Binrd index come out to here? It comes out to -603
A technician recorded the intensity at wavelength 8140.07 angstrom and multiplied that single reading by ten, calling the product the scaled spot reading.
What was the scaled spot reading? 208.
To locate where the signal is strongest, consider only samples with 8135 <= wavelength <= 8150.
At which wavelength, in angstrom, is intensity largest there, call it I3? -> 8138.20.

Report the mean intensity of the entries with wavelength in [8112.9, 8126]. 19.5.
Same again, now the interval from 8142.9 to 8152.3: 19.8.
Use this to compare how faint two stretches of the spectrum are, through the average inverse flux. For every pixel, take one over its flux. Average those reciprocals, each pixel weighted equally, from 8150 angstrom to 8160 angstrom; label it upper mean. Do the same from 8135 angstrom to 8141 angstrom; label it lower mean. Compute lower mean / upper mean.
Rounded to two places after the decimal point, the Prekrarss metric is 0.99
